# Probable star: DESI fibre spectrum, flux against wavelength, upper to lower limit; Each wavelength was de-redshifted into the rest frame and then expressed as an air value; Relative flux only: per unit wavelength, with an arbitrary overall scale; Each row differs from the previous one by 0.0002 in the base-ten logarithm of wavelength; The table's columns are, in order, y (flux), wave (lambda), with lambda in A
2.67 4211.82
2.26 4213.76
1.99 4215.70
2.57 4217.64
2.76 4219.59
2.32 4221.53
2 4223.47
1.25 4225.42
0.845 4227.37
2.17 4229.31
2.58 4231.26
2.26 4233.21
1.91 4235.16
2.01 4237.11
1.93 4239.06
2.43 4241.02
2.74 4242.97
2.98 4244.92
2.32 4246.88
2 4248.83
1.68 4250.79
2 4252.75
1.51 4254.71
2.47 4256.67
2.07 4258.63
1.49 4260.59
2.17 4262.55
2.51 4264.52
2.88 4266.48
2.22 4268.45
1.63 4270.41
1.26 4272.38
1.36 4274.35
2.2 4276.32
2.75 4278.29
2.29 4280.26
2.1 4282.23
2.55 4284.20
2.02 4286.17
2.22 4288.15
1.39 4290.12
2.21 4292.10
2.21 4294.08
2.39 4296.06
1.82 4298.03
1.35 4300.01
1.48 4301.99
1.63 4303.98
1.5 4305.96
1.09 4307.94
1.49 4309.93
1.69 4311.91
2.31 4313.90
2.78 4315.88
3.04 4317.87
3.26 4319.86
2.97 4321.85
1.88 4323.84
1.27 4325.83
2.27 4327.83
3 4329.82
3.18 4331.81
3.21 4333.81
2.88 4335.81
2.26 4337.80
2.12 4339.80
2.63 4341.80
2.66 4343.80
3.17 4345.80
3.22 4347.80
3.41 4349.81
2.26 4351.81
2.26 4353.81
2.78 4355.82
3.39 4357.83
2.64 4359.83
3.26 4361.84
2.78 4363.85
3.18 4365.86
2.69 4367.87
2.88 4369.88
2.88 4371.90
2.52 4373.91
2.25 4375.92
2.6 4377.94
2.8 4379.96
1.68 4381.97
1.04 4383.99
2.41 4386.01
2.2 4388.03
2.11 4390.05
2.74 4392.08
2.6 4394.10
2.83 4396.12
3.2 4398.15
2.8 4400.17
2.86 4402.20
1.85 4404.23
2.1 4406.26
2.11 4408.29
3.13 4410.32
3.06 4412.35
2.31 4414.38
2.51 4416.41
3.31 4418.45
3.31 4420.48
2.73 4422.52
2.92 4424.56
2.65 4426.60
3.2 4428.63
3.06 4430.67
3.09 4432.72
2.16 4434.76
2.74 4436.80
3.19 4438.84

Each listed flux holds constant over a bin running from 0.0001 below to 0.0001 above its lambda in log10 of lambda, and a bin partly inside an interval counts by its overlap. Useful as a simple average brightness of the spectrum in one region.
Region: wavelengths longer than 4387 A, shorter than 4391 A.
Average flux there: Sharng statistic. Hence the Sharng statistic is 2.16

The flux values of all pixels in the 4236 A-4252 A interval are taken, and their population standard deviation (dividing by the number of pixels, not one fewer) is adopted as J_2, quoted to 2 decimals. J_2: 0.41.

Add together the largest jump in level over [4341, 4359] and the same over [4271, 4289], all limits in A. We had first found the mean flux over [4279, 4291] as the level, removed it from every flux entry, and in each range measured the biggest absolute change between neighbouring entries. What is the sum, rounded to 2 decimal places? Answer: 1.99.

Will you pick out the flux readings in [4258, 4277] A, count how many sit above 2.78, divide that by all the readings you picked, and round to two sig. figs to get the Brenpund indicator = 0.10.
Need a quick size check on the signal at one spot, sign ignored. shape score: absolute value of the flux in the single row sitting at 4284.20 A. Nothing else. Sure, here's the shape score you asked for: 2.55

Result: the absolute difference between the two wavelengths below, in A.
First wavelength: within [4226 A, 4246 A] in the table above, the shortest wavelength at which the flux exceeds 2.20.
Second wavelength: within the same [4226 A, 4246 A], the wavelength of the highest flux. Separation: 13.7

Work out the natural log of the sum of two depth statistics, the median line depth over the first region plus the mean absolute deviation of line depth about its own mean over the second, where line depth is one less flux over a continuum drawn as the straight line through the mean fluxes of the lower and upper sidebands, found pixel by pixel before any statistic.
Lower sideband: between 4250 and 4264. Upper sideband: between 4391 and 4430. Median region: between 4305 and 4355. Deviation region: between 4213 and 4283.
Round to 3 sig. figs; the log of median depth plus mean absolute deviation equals -2.22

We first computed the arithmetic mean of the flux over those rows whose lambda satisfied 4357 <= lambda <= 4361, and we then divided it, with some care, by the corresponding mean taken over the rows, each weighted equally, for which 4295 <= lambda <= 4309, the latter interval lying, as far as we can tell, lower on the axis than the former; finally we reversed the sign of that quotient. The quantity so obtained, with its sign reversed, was -1.87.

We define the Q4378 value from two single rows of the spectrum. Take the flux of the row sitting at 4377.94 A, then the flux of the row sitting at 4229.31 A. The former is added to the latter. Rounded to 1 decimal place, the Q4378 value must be 4.8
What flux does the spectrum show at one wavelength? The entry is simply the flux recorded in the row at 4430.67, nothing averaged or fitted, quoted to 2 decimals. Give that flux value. 3.06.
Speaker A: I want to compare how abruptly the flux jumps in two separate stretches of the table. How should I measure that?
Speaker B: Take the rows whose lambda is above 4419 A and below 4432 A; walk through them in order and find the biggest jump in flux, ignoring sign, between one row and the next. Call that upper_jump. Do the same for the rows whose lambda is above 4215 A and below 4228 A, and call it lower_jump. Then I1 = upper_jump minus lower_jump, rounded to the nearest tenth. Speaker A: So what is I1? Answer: -0.2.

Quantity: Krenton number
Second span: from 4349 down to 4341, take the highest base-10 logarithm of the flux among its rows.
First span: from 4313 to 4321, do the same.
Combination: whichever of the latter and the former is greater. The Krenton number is 0.513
